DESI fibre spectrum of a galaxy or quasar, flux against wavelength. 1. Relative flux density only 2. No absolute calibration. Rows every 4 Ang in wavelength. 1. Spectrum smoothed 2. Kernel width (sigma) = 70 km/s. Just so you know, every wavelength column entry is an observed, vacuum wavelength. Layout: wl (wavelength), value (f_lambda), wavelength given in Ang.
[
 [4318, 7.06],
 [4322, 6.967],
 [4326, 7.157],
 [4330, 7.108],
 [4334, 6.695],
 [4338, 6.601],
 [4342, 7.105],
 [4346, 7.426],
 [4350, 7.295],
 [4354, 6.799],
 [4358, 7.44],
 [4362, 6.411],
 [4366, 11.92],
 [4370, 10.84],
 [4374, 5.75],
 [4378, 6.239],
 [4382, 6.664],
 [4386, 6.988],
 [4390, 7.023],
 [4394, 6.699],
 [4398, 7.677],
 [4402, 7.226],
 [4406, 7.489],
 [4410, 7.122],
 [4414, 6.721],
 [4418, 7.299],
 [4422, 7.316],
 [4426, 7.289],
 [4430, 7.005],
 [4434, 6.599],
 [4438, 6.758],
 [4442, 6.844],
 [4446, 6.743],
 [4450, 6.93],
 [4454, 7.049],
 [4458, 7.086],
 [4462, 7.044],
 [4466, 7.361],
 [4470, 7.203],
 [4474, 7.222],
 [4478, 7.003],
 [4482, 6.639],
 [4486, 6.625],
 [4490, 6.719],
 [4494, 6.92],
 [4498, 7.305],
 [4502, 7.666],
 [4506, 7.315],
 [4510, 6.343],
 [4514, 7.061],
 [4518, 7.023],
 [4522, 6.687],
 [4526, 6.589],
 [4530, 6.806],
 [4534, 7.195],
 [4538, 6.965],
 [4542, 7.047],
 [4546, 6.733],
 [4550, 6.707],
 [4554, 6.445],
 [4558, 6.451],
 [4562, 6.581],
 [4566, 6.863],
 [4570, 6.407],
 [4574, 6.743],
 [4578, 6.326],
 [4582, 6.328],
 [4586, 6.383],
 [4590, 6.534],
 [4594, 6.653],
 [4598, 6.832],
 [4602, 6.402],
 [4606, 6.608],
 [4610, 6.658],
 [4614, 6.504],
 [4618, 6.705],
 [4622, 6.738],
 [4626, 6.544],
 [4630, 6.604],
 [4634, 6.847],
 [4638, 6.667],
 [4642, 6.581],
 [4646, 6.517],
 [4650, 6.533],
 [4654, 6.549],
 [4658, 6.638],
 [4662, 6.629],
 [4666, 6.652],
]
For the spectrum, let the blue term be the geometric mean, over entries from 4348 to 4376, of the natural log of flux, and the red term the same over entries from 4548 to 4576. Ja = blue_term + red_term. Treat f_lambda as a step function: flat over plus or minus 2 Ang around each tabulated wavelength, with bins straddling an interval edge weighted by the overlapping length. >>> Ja 3.93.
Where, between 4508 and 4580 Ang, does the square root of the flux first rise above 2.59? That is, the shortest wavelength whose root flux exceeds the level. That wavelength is 4514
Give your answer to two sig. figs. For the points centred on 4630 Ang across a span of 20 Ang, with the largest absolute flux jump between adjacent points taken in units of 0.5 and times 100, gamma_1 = 49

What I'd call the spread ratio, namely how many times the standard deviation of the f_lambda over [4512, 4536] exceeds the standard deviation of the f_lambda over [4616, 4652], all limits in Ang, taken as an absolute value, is 2.1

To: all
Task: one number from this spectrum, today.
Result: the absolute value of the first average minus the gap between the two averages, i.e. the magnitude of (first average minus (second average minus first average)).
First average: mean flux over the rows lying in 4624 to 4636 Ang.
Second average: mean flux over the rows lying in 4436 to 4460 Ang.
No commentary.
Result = 6.4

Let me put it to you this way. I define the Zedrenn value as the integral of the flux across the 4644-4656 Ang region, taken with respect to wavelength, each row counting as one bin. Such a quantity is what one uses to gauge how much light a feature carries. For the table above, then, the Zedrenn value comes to 78.4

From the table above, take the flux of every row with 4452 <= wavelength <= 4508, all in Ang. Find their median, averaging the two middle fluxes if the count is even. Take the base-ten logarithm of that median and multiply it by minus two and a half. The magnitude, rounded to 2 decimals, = -2.12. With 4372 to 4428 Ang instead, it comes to -2.12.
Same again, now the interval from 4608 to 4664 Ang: -2.05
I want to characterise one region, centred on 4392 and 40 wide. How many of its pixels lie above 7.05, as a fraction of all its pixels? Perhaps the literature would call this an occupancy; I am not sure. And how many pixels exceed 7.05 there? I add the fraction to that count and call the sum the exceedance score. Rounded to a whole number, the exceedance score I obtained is 4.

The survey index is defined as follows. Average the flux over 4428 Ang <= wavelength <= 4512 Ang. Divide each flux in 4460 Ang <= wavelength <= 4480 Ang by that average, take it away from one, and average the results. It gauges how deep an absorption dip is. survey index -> -0.028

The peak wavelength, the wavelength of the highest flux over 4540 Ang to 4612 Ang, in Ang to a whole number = 4542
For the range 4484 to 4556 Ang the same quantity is 4502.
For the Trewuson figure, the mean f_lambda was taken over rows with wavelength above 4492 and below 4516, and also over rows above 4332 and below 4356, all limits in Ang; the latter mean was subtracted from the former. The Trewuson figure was 0.11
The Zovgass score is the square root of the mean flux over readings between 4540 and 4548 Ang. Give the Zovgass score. 2.62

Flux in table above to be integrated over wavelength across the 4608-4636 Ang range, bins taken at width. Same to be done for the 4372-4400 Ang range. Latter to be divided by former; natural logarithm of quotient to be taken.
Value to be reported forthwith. 0.01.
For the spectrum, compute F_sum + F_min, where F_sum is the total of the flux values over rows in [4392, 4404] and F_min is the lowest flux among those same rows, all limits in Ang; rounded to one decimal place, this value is 28.3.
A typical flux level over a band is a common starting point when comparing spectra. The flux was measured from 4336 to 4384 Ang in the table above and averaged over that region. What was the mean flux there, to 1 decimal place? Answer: 7.5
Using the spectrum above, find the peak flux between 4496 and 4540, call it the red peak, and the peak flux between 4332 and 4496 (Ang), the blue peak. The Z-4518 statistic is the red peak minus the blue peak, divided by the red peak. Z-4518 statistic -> -0.55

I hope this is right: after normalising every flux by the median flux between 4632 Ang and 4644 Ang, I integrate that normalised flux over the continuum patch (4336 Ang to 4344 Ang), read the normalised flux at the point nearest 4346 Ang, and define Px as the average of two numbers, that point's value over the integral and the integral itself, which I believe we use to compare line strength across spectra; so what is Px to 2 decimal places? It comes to 4.18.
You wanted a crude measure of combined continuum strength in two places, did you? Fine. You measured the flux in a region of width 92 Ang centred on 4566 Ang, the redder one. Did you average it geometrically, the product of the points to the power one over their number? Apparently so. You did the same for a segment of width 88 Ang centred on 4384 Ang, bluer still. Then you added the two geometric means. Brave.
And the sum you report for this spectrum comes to 13.9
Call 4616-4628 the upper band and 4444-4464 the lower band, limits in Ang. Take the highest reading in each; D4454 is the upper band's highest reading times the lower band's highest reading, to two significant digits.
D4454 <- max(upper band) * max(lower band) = 48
